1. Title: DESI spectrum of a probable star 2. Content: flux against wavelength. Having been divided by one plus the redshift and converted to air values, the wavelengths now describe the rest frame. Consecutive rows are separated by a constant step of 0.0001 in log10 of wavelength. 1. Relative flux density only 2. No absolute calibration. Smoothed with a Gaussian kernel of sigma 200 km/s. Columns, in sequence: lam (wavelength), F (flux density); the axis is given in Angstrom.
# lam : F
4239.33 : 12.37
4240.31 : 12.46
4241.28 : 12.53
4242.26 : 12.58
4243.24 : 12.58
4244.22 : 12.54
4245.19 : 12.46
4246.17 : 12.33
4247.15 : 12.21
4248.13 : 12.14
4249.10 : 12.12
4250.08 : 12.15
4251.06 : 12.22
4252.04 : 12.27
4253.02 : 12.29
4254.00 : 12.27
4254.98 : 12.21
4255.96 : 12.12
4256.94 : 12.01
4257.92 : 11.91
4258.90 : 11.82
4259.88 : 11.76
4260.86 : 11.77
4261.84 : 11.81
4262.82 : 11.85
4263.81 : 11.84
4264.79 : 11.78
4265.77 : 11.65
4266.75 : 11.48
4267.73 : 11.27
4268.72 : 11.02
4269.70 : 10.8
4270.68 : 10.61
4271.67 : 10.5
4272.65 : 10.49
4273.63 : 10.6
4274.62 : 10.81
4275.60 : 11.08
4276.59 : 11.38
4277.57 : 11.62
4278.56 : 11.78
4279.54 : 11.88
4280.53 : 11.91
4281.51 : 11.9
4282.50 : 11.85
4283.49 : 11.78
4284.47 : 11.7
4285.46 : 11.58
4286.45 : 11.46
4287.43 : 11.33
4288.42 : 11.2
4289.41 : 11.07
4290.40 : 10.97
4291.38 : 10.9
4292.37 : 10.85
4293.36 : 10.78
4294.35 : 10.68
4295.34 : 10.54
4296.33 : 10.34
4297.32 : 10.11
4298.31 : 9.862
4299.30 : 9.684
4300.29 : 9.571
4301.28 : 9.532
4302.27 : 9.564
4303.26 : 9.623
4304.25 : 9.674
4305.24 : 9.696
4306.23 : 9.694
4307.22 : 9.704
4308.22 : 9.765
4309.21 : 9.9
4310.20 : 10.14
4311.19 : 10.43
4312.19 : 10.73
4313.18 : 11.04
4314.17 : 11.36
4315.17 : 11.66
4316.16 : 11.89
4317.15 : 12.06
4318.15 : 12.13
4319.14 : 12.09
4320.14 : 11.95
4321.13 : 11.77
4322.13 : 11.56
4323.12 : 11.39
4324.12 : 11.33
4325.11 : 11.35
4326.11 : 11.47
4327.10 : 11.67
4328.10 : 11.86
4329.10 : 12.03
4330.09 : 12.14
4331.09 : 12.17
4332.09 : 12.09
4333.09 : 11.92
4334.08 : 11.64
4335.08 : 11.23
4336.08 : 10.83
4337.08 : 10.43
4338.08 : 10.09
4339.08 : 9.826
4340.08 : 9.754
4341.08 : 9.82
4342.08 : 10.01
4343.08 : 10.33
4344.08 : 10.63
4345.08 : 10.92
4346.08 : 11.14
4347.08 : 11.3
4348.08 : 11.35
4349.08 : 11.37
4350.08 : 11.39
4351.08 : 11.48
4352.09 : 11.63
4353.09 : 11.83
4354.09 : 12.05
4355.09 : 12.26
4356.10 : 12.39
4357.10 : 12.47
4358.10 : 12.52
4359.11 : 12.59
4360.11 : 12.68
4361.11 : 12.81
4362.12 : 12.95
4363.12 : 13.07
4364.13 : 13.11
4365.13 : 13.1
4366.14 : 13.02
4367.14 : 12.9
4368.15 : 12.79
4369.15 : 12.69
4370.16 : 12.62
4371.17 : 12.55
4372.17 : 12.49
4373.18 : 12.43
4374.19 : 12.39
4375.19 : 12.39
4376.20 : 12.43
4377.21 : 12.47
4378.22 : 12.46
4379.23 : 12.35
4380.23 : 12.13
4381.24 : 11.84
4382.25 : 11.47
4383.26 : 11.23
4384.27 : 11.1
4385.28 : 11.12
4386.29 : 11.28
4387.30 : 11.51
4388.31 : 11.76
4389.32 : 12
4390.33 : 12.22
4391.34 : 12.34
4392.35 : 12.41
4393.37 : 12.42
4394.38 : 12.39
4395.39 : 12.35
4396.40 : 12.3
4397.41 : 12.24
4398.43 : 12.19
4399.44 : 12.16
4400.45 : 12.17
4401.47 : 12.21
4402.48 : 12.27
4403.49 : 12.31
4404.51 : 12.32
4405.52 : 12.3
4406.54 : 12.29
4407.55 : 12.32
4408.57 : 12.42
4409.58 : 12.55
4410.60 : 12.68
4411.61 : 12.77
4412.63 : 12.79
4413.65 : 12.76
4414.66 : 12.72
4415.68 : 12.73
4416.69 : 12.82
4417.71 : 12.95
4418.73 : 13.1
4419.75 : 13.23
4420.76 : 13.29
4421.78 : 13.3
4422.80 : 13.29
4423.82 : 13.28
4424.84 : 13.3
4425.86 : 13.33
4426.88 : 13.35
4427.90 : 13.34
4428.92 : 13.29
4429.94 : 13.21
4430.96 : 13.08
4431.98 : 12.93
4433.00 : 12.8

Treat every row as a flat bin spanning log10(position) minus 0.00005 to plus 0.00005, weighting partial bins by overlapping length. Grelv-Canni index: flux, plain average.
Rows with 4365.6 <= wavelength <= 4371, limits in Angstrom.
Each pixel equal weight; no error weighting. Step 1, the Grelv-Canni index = 12.8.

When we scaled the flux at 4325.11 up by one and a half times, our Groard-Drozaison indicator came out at 17.0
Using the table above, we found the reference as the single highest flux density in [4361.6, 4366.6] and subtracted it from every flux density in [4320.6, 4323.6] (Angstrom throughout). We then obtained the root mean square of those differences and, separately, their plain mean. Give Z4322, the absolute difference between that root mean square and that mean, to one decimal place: 3.1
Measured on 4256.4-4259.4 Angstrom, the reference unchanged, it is 2.4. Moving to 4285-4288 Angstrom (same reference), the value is 3.3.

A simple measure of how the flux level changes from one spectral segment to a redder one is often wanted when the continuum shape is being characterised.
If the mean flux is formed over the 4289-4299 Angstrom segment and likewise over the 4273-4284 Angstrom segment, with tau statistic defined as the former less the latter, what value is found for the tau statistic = -0.9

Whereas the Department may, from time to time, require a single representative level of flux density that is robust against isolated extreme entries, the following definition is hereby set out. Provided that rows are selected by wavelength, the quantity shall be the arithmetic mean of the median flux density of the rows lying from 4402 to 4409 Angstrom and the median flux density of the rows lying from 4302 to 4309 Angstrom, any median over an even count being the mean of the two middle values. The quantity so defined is 11.0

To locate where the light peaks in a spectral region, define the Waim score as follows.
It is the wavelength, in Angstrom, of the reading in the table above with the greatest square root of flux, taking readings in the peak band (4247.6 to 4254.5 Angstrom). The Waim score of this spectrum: 4253.02 Angstrom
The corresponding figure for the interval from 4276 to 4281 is 4280.53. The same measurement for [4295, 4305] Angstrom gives 4295.34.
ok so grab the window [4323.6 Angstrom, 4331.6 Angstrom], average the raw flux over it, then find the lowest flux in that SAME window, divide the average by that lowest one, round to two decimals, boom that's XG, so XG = 1.04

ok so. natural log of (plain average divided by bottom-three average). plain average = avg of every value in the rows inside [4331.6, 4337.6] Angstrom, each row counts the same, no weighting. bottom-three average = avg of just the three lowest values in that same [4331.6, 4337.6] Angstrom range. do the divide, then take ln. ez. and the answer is 0.047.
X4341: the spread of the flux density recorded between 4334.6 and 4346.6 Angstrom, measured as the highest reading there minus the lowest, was 1.5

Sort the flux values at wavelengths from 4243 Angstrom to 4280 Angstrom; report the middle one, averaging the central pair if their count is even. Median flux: 11.8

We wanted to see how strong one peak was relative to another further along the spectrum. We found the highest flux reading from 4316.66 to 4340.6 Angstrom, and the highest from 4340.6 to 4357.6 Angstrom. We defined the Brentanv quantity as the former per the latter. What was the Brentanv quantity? 0.98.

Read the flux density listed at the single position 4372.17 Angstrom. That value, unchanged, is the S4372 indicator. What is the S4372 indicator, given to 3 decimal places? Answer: 12.490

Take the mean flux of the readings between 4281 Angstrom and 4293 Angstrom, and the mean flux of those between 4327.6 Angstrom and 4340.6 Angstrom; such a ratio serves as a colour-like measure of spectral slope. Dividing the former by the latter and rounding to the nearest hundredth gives 1.01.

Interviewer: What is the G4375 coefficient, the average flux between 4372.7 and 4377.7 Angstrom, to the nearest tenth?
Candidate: 12.4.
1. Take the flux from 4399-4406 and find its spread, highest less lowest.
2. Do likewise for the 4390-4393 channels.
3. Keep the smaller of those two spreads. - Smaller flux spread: 0.160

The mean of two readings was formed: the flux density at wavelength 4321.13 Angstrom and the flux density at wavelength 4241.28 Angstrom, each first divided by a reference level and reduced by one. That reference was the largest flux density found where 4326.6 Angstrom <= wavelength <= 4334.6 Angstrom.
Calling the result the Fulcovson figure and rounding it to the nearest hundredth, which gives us 0.00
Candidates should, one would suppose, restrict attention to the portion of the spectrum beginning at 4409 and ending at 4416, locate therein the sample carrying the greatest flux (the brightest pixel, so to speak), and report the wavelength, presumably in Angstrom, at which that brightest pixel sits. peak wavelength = 4412.63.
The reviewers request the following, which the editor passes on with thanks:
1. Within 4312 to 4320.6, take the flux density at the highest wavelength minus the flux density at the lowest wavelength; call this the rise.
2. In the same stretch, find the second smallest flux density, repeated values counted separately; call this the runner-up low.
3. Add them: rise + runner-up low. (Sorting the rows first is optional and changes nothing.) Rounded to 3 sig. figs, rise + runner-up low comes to 12.3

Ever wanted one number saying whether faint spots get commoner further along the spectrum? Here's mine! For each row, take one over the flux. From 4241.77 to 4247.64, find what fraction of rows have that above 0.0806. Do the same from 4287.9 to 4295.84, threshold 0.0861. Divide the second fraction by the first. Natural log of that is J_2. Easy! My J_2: 1.10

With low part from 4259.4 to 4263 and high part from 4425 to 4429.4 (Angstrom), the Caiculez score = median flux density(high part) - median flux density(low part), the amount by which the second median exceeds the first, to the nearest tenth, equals 1.5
